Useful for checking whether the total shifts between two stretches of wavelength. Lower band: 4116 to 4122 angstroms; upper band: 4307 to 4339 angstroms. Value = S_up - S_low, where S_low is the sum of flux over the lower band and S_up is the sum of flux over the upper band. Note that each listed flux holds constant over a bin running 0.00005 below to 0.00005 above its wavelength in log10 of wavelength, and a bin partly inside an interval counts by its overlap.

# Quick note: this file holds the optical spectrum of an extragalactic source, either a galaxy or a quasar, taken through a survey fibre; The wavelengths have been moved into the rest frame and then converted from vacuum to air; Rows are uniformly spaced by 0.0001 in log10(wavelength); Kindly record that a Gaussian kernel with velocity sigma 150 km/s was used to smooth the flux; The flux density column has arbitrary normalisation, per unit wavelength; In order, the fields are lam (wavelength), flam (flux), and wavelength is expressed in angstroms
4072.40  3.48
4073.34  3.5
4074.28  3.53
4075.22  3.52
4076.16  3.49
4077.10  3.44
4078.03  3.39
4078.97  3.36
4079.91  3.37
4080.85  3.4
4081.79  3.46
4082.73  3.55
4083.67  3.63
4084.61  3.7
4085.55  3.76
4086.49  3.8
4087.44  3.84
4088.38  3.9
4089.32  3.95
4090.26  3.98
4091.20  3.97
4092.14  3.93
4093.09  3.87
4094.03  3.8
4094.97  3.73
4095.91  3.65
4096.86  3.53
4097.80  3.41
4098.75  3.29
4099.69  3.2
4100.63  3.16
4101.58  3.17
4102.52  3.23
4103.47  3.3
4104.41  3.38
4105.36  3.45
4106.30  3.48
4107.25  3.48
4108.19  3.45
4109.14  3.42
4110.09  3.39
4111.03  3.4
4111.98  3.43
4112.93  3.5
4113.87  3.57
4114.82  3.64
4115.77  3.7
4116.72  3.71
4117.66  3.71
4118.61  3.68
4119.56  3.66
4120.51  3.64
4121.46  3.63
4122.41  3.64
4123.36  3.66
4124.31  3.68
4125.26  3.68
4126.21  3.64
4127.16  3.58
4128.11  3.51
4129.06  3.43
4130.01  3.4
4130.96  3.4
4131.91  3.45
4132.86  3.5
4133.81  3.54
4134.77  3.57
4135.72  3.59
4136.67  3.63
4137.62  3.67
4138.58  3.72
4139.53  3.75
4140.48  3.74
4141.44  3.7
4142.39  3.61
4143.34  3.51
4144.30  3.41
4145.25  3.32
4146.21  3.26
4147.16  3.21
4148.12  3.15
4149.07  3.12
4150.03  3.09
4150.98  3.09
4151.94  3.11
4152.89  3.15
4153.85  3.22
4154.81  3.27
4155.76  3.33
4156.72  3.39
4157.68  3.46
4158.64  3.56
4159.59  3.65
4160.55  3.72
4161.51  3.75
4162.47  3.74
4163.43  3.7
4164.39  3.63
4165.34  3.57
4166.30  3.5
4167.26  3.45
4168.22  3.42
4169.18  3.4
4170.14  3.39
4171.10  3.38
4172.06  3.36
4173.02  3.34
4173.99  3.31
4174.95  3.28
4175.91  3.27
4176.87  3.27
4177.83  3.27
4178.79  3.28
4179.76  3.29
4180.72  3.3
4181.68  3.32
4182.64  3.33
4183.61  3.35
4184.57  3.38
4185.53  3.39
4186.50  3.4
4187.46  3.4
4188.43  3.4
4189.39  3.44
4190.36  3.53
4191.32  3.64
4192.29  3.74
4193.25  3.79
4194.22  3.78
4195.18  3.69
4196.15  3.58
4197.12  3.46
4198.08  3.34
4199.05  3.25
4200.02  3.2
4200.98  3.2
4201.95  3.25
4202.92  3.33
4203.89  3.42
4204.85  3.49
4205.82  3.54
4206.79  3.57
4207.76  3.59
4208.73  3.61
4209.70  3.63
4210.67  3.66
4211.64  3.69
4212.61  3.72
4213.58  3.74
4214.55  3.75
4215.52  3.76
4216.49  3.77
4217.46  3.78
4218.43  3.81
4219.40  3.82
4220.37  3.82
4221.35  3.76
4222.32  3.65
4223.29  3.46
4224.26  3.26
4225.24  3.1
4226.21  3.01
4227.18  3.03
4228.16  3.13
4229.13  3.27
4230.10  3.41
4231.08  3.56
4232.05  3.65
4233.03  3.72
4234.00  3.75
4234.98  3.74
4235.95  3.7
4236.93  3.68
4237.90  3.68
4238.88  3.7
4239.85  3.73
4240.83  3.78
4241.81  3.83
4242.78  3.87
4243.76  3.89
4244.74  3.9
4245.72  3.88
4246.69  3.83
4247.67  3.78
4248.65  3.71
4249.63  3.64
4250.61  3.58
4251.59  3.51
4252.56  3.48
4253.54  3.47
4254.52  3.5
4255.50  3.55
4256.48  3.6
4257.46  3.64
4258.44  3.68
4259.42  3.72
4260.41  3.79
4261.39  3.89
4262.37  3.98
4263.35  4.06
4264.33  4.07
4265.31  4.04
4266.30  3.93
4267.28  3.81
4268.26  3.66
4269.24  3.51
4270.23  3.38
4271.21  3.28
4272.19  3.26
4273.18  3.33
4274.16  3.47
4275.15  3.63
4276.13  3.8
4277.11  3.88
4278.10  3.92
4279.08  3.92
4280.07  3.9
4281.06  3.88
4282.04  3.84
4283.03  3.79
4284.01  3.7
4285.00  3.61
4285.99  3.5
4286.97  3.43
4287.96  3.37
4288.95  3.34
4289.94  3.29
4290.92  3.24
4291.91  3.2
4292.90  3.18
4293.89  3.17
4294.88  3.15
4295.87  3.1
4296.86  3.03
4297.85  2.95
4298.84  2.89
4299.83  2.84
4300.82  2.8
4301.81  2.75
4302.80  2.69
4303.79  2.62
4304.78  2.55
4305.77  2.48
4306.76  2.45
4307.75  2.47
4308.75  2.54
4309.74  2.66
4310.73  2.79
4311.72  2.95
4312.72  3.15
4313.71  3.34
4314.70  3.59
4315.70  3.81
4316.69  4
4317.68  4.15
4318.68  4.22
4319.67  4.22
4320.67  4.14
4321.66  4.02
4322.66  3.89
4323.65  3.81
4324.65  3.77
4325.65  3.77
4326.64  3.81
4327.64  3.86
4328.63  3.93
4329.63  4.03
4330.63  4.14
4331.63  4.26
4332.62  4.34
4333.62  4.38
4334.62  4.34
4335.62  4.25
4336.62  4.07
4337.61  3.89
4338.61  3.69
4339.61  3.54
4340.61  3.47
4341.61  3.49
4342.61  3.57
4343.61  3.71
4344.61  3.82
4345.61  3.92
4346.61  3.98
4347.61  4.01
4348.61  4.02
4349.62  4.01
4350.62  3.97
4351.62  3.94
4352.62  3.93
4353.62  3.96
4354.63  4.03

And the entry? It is 98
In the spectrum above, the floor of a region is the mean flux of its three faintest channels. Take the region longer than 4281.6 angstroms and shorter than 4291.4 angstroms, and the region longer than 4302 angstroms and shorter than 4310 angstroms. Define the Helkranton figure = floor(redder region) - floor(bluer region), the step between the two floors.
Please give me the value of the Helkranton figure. -0.8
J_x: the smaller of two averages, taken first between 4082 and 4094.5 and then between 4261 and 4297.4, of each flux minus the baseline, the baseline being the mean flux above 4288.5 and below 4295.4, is 0.358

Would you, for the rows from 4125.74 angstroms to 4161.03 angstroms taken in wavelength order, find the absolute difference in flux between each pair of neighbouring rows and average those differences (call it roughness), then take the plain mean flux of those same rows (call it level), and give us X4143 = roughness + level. 3.50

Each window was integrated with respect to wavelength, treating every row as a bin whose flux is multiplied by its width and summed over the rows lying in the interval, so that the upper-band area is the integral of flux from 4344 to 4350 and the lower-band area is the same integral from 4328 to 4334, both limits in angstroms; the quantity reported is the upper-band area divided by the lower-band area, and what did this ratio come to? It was 0.95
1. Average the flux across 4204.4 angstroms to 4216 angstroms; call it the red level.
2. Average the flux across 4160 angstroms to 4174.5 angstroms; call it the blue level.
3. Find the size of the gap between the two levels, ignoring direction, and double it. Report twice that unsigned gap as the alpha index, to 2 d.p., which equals 0.27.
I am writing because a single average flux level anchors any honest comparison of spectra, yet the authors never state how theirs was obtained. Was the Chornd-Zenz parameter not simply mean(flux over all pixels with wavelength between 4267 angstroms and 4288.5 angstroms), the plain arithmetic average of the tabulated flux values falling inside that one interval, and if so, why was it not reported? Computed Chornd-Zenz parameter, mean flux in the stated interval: 3.63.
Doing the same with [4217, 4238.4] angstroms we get 3.54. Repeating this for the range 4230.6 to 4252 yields 3.73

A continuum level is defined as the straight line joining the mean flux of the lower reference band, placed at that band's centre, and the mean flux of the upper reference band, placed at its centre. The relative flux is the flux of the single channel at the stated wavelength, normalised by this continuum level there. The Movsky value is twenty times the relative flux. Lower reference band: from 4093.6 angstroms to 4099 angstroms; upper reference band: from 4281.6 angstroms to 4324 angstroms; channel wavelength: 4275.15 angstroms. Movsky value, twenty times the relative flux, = 21.9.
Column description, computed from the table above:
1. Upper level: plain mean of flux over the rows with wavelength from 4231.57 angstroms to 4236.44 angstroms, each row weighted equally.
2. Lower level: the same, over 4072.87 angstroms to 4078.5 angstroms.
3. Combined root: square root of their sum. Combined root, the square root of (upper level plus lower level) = 2.68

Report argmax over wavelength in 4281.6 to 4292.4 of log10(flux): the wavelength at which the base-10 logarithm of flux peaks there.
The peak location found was 4282.04 angstroms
